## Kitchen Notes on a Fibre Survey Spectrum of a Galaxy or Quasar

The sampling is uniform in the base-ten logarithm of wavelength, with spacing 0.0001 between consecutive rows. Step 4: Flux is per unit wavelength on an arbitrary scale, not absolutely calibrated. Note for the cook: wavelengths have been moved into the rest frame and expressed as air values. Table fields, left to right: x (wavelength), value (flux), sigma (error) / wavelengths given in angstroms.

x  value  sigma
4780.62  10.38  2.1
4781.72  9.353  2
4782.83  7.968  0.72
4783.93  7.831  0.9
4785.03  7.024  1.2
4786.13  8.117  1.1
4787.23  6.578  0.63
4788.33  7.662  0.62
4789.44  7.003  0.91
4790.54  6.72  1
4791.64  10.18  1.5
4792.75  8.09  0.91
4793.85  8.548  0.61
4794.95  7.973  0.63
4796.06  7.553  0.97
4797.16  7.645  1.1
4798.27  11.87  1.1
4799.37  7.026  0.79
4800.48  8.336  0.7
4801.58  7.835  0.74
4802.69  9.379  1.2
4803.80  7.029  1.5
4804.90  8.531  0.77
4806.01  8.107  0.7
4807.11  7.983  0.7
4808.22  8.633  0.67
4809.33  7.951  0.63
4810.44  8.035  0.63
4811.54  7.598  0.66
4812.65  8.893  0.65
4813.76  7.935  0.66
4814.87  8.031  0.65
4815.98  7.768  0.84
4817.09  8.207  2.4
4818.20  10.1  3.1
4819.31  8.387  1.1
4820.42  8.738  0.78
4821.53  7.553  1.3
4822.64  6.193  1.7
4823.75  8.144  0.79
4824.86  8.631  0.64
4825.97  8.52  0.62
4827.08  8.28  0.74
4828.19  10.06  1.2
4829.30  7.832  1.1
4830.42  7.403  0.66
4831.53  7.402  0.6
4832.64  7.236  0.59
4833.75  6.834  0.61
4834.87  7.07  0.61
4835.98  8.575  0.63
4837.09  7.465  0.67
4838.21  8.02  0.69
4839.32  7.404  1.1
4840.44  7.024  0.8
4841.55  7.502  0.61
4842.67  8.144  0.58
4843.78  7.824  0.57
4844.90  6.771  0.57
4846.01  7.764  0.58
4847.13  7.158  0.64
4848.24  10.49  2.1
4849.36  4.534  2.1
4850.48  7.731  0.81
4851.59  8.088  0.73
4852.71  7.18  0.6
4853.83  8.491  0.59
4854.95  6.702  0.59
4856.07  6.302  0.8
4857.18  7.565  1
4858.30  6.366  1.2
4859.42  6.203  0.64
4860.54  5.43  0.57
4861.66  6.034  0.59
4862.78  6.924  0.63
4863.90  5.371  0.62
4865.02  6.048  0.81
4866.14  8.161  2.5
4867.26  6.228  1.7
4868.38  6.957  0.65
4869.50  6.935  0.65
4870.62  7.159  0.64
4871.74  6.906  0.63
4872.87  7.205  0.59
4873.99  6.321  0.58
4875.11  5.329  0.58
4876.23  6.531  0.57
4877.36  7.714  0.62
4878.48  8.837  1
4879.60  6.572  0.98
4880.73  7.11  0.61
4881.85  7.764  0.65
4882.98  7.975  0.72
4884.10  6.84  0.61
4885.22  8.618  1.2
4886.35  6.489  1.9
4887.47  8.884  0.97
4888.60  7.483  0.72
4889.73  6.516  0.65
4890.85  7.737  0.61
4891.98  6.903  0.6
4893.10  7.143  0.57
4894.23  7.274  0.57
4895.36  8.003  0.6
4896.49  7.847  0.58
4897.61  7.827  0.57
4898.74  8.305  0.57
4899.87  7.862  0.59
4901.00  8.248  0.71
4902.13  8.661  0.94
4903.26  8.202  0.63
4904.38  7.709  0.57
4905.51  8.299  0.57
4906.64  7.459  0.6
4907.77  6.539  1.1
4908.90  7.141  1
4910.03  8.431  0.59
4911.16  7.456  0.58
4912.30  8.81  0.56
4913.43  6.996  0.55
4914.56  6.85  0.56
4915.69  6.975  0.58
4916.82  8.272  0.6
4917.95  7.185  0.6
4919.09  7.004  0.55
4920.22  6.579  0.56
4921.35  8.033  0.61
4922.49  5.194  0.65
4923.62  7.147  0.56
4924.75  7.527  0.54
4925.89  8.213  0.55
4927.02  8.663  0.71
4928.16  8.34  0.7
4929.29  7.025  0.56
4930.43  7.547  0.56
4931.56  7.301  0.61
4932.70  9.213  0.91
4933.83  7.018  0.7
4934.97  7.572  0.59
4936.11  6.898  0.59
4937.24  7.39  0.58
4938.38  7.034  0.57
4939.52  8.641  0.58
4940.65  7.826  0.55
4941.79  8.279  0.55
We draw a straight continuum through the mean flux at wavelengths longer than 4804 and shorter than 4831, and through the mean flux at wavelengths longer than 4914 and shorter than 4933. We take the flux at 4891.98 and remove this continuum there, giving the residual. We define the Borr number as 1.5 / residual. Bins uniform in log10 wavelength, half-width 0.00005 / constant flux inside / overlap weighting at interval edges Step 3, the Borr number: -1.9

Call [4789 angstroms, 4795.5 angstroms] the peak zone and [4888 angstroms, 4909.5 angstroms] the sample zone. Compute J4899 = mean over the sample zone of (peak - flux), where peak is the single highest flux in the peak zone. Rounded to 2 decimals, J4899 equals 2.54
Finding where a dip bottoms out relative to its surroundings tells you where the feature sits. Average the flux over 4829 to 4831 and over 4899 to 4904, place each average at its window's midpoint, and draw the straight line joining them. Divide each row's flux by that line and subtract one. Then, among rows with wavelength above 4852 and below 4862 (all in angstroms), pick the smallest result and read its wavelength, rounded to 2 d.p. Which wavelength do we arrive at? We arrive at 4860.54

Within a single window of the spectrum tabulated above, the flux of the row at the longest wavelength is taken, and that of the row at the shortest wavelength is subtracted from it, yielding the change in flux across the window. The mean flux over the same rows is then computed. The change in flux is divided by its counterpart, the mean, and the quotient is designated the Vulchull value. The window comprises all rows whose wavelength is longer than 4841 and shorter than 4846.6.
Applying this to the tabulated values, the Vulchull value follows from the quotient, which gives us 0.034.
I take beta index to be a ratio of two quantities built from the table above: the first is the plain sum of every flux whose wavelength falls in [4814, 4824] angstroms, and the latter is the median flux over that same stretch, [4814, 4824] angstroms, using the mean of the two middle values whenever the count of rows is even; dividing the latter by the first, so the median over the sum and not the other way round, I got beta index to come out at 0.11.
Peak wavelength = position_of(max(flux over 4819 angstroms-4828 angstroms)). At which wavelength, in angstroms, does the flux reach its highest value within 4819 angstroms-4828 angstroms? 4820.42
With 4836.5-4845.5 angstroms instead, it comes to 4842.67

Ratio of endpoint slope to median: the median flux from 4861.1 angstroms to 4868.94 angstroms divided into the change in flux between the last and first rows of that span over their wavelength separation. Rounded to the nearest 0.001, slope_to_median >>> 0.022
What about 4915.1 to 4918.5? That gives 0.013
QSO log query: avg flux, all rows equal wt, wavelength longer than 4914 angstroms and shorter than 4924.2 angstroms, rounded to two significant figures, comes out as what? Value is 7.0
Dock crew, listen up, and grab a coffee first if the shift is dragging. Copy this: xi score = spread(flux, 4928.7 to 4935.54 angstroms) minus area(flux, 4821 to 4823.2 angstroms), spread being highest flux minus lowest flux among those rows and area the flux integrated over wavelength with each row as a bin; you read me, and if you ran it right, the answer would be -13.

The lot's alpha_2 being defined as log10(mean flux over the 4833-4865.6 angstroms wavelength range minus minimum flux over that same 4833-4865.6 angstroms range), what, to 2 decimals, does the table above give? 0.42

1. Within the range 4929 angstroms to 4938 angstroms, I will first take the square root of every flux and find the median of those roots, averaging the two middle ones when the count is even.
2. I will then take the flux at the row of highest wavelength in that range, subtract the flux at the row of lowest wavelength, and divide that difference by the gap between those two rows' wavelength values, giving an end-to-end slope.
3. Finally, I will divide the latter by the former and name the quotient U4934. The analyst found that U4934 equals 0.02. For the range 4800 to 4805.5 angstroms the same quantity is 0.02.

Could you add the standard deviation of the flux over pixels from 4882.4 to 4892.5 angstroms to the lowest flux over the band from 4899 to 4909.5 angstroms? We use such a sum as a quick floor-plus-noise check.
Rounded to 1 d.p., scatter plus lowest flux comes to 7.4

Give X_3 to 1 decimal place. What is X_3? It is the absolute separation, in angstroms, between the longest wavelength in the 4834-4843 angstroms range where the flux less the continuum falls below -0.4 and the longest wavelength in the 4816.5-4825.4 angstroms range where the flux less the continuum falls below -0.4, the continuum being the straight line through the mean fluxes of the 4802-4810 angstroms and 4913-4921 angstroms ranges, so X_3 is 17.8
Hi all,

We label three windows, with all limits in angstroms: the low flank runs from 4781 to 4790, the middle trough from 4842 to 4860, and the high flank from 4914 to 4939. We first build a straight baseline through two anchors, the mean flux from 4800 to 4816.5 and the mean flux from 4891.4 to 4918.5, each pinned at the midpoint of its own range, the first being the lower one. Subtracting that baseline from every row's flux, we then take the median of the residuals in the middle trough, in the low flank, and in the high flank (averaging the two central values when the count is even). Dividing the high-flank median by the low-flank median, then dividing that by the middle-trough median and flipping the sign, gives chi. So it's 1.3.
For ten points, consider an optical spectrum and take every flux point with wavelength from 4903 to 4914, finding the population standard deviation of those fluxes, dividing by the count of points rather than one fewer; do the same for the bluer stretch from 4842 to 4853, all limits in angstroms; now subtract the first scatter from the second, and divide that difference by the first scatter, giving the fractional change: 1.0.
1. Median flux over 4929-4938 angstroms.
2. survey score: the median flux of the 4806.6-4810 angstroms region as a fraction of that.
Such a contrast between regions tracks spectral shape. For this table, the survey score 1.09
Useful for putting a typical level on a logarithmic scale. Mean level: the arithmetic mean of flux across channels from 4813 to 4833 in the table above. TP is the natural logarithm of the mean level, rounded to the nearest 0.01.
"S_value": 2.10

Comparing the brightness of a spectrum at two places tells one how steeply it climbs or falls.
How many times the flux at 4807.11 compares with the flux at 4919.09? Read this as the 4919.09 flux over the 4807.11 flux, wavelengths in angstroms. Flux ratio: 0.877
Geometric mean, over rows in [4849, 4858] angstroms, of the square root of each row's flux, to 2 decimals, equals 2.64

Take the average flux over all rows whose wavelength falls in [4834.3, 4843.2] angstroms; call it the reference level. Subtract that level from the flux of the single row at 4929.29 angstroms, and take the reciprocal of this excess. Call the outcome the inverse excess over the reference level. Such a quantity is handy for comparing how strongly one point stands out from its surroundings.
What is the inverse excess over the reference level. -1.6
